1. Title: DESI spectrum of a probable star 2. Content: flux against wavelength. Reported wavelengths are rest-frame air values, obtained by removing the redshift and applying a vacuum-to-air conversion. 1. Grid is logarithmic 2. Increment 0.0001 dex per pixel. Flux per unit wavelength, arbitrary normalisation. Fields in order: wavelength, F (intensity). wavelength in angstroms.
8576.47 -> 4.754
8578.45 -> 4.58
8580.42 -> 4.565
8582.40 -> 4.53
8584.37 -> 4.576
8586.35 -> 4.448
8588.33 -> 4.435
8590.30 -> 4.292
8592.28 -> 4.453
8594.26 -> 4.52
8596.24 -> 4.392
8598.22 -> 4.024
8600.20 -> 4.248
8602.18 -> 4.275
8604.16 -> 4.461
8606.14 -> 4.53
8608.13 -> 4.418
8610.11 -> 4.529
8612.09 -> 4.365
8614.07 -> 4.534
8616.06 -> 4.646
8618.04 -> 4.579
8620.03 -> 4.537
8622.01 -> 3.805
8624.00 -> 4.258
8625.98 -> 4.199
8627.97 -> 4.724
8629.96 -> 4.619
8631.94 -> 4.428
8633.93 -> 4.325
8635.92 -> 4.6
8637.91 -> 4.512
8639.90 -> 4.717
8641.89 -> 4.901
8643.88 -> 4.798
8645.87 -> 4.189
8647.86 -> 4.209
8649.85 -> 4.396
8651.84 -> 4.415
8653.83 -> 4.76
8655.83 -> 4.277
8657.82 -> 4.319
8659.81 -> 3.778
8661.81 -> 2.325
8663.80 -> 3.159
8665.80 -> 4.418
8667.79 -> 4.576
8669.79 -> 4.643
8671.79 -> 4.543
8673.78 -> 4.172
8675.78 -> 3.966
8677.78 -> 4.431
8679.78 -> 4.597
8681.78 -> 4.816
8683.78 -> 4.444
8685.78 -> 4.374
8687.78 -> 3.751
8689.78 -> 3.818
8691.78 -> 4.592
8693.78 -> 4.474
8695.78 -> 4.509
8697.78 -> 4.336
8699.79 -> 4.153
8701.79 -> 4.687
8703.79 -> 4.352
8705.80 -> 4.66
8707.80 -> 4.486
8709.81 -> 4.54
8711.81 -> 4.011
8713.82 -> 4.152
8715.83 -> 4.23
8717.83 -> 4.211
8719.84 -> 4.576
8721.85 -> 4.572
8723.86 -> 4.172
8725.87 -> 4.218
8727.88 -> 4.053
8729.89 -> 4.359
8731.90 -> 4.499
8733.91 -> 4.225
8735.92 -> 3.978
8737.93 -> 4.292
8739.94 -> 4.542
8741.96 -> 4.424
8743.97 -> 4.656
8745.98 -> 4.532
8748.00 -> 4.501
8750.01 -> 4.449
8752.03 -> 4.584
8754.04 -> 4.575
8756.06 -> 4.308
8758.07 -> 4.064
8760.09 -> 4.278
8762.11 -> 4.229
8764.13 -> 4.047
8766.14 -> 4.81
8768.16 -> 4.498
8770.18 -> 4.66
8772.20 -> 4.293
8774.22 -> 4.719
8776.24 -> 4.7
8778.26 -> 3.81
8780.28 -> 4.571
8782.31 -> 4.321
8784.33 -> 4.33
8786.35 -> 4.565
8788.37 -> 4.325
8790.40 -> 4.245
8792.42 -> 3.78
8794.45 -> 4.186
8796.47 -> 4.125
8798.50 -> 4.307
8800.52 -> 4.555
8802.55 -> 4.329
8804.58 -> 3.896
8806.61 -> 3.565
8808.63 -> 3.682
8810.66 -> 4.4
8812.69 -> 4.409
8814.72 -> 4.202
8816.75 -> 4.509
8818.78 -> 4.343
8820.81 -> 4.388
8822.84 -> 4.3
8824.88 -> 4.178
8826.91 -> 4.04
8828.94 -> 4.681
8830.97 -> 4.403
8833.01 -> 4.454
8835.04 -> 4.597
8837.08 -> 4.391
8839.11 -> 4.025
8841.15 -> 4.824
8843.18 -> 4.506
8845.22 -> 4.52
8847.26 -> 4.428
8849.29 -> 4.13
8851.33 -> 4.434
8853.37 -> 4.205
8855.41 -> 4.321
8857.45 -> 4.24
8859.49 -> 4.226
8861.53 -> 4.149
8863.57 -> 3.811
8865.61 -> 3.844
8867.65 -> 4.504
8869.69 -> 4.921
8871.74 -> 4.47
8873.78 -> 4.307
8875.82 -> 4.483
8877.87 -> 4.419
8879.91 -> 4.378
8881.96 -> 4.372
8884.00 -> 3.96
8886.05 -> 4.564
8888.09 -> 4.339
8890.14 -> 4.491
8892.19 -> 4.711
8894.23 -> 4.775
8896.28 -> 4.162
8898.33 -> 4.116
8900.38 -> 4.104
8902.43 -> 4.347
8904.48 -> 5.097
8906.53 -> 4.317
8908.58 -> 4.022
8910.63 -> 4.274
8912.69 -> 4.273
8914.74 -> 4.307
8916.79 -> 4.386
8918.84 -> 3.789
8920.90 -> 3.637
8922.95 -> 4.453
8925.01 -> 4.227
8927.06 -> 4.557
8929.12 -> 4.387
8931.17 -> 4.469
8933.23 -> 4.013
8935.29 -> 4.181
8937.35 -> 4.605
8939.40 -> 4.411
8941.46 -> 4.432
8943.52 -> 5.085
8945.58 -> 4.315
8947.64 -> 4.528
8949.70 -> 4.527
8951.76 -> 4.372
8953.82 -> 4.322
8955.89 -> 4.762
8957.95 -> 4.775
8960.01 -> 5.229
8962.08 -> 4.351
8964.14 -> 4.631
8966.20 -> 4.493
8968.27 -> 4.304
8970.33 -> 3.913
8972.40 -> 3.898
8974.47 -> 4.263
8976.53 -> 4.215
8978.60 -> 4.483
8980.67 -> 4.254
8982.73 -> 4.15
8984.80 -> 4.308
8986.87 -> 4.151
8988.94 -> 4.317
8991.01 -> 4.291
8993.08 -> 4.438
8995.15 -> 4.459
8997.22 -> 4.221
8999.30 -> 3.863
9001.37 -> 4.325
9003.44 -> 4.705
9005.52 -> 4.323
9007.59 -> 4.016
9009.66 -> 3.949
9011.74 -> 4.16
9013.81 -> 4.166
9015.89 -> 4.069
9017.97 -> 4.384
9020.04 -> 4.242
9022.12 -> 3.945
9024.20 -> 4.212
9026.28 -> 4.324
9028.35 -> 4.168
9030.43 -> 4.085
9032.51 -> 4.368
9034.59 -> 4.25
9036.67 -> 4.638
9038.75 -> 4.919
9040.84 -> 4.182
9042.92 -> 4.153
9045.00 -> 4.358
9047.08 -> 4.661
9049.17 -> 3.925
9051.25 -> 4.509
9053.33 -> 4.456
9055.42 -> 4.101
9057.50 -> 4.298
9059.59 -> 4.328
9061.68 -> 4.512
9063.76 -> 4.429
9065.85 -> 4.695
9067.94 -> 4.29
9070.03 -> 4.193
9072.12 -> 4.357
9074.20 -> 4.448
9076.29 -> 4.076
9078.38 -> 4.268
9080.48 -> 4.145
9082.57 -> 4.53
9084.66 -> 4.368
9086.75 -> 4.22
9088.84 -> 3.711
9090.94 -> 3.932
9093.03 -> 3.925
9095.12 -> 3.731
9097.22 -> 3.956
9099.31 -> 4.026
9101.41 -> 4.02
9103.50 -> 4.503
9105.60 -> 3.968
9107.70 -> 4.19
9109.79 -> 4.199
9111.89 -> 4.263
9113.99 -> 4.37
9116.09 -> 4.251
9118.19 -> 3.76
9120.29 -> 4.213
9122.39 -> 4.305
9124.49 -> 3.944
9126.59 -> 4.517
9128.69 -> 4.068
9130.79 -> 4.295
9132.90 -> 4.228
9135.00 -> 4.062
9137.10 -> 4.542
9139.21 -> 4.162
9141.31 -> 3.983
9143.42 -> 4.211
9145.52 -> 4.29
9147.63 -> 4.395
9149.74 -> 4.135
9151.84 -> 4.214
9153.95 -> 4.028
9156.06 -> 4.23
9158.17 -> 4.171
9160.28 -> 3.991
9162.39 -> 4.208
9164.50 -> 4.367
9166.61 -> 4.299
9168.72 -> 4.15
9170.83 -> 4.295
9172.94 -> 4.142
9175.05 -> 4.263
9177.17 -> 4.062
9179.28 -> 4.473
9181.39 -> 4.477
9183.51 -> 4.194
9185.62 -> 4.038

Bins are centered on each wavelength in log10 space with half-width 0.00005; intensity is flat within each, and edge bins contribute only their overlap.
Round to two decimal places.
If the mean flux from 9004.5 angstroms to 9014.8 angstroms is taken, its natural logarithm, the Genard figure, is 1.42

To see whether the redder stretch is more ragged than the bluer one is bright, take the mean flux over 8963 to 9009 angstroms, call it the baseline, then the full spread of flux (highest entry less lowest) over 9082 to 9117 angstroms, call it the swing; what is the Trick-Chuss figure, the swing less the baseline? -3.45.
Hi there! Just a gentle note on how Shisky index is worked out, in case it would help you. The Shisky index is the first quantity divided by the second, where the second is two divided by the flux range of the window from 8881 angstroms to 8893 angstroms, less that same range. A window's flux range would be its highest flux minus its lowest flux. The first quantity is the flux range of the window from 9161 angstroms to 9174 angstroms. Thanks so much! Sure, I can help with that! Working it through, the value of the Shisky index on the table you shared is 0.12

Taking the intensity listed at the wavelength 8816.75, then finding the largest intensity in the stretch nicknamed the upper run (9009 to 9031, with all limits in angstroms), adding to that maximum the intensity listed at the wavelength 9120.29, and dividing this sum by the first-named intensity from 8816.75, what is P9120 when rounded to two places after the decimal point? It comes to 1.91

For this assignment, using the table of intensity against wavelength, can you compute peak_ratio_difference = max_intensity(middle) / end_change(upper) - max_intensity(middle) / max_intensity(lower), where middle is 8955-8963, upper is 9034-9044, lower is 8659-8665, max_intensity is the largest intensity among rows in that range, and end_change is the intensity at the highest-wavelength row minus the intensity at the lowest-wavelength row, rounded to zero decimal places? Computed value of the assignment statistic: -55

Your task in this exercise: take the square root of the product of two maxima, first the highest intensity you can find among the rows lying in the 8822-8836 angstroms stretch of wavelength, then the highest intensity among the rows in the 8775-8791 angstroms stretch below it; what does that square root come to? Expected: 4.69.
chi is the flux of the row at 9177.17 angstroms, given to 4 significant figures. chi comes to 4.062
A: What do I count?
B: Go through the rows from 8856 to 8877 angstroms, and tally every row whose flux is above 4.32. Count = 4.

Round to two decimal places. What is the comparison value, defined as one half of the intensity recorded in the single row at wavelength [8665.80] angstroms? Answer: 2.21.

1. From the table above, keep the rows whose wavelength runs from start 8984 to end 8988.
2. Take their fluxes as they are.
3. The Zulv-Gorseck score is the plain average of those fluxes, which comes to 4.23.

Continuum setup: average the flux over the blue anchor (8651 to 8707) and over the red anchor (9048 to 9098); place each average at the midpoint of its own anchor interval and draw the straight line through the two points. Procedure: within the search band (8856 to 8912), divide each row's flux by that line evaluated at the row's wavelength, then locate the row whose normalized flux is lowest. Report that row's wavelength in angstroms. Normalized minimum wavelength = 8863.57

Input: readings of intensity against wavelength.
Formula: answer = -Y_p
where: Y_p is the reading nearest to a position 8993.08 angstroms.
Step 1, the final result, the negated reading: -4.44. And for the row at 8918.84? -3.79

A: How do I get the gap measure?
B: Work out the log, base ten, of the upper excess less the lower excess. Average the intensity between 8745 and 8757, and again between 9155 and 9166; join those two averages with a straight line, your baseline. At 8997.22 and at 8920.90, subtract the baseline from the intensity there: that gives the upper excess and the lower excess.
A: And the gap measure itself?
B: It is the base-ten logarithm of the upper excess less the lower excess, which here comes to -0.19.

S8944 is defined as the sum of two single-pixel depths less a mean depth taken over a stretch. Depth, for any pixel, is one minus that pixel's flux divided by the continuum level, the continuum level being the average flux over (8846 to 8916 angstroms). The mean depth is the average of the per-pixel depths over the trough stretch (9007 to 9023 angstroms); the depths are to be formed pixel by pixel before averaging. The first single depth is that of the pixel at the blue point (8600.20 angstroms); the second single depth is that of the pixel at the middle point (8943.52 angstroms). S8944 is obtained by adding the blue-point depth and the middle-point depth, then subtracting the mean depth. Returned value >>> -0.20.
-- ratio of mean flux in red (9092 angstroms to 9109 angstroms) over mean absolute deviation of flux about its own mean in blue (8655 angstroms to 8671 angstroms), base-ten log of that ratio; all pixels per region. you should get 0.80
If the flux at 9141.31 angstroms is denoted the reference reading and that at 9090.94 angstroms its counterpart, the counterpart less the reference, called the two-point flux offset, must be -0.1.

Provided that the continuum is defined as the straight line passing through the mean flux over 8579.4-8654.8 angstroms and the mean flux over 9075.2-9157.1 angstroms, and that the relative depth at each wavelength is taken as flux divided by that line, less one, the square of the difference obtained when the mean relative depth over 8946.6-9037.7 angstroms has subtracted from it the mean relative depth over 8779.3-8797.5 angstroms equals 0.0014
